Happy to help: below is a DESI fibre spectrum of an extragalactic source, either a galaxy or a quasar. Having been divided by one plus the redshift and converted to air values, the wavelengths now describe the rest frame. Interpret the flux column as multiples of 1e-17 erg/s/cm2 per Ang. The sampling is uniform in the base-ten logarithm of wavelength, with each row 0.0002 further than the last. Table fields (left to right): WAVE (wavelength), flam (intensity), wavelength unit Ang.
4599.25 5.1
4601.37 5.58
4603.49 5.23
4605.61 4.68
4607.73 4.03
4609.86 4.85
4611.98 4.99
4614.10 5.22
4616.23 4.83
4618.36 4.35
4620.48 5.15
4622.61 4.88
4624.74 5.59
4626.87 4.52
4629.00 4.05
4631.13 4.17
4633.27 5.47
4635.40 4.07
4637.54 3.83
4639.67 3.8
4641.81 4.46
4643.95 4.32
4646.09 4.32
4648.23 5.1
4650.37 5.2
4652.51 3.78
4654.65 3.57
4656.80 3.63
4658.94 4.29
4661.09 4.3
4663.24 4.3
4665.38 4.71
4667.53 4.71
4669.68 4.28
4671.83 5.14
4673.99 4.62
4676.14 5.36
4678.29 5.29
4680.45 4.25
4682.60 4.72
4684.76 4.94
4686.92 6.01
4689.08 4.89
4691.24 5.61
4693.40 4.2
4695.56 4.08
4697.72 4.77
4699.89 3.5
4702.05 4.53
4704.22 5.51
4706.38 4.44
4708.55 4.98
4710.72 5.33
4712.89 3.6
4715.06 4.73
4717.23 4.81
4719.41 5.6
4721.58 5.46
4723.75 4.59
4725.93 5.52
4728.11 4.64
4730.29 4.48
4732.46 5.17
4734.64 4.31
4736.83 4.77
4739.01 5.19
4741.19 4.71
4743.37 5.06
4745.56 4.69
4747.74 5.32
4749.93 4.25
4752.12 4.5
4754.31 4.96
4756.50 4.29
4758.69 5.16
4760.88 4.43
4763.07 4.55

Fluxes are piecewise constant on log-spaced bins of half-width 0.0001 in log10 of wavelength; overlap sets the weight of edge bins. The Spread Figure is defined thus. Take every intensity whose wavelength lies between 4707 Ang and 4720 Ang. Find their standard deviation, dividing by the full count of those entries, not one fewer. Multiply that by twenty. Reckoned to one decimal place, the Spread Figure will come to 12.6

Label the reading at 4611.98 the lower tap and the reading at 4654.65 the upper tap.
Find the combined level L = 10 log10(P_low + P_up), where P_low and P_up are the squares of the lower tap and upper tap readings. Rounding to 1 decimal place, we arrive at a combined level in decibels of 15.8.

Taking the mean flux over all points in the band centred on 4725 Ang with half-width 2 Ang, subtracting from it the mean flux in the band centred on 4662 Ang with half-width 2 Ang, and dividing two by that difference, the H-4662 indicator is 3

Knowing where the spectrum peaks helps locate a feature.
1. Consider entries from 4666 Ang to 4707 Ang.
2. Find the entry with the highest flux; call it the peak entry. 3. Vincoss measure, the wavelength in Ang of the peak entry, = 4686.92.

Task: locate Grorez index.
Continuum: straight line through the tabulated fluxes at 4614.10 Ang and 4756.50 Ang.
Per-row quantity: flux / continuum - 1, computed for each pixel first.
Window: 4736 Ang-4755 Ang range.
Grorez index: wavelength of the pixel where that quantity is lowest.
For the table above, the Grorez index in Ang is 4749.93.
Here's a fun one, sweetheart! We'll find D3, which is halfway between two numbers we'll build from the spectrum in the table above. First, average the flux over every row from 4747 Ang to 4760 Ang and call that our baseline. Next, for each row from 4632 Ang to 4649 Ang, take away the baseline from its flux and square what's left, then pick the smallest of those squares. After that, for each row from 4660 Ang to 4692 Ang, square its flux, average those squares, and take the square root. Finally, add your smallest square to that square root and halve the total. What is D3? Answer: 2.49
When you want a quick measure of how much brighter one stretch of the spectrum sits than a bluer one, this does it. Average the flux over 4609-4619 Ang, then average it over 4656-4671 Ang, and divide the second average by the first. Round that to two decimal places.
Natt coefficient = 0.89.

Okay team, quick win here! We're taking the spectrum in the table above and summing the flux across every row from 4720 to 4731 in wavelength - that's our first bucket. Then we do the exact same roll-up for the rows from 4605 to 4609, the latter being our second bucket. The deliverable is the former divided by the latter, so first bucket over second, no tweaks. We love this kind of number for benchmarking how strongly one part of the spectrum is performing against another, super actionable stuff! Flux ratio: 2.8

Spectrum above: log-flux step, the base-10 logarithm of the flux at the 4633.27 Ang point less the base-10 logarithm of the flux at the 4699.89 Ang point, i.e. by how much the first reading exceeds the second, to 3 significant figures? 0.194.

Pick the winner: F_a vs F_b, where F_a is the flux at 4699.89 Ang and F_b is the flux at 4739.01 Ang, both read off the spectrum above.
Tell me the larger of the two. 5.2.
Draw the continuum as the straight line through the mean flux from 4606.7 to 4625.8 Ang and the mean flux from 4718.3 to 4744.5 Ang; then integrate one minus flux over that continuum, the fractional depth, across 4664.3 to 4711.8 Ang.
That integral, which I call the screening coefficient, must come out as 1.11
